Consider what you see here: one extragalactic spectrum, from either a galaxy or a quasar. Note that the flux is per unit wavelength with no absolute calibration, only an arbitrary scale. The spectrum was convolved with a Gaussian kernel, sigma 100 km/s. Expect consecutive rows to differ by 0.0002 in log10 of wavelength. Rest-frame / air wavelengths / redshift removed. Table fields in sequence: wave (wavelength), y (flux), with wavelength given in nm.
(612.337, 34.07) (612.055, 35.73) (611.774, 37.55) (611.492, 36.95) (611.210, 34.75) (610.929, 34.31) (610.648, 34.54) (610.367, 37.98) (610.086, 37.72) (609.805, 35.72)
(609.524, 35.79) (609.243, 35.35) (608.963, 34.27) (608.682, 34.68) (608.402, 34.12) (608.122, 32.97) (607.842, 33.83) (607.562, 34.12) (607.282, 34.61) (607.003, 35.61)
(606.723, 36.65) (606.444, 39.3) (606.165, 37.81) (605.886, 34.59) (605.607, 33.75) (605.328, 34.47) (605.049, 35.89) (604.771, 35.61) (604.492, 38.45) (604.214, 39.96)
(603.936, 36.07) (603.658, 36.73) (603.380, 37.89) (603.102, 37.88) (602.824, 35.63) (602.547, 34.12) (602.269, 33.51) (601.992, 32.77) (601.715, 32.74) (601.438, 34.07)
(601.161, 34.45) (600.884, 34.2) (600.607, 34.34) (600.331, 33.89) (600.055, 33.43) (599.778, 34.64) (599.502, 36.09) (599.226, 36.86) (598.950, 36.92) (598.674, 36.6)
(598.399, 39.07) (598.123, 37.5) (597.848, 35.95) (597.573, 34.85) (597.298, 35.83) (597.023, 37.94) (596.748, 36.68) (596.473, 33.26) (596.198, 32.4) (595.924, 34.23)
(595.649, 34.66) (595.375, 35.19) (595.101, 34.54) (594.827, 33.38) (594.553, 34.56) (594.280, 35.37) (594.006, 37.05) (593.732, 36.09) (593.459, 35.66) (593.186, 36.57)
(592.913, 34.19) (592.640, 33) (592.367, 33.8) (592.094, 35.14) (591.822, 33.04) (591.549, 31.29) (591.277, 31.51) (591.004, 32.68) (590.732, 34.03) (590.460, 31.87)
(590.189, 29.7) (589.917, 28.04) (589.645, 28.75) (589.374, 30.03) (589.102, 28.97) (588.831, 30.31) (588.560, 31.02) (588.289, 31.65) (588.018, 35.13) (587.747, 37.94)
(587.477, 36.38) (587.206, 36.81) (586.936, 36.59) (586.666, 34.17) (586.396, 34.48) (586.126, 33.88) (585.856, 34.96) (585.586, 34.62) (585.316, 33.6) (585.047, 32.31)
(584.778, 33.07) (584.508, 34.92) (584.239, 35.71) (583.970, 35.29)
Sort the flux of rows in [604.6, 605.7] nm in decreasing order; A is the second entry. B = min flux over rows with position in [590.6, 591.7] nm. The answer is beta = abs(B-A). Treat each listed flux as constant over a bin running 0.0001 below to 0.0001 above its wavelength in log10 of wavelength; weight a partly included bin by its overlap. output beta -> 4.3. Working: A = 35.61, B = 31.29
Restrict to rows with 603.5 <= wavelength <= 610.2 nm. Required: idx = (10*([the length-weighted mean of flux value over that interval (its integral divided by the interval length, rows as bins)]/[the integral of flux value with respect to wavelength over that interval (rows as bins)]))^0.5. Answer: 1.22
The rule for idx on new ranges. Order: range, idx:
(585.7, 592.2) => 1.24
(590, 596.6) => 1.23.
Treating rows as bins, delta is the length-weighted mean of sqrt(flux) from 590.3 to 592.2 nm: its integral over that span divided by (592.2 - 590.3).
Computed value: 5.72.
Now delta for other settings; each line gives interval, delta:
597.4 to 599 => 6.07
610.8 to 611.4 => 5.89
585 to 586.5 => 5.83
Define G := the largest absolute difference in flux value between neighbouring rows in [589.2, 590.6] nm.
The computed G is 2.17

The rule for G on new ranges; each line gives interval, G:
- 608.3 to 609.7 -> 1.08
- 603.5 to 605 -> 3.89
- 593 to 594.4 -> 1.68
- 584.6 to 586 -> 1.29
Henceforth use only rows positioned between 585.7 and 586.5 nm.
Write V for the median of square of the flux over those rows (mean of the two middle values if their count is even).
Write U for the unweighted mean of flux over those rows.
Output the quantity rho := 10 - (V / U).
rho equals -24.5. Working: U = 34.4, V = 1189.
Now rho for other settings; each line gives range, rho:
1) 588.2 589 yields -21.0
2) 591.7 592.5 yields -23.6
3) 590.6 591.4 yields -22.6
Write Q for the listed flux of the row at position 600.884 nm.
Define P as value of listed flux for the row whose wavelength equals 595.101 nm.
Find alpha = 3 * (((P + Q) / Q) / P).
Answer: 0.175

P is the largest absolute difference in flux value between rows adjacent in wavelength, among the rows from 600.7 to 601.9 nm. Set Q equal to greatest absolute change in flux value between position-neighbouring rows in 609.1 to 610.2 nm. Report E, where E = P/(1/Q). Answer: 2.7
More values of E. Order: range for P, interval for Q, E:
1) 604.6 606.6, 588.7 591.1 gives 7.0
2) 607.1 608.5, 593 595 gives 1.9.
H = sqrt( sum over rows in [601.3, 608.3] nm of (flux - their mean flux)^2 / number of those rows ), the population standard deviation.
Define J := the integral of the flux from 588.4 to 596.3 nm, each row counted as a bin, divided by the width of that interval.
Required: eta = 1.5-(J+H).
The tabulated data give -33.5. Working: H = 2.0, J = 33.0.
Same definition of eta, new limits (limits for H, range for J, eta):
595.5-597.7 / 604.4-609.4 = -35.5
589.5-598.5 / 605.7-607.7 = -37.0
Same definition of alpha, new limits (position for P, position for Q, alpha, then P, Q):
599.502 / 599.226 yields 0.165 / 36.09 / 36.86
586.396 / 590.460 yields 0.181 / 34.48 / 31.87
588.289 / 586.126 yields 0.183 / 31.65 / 33.88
